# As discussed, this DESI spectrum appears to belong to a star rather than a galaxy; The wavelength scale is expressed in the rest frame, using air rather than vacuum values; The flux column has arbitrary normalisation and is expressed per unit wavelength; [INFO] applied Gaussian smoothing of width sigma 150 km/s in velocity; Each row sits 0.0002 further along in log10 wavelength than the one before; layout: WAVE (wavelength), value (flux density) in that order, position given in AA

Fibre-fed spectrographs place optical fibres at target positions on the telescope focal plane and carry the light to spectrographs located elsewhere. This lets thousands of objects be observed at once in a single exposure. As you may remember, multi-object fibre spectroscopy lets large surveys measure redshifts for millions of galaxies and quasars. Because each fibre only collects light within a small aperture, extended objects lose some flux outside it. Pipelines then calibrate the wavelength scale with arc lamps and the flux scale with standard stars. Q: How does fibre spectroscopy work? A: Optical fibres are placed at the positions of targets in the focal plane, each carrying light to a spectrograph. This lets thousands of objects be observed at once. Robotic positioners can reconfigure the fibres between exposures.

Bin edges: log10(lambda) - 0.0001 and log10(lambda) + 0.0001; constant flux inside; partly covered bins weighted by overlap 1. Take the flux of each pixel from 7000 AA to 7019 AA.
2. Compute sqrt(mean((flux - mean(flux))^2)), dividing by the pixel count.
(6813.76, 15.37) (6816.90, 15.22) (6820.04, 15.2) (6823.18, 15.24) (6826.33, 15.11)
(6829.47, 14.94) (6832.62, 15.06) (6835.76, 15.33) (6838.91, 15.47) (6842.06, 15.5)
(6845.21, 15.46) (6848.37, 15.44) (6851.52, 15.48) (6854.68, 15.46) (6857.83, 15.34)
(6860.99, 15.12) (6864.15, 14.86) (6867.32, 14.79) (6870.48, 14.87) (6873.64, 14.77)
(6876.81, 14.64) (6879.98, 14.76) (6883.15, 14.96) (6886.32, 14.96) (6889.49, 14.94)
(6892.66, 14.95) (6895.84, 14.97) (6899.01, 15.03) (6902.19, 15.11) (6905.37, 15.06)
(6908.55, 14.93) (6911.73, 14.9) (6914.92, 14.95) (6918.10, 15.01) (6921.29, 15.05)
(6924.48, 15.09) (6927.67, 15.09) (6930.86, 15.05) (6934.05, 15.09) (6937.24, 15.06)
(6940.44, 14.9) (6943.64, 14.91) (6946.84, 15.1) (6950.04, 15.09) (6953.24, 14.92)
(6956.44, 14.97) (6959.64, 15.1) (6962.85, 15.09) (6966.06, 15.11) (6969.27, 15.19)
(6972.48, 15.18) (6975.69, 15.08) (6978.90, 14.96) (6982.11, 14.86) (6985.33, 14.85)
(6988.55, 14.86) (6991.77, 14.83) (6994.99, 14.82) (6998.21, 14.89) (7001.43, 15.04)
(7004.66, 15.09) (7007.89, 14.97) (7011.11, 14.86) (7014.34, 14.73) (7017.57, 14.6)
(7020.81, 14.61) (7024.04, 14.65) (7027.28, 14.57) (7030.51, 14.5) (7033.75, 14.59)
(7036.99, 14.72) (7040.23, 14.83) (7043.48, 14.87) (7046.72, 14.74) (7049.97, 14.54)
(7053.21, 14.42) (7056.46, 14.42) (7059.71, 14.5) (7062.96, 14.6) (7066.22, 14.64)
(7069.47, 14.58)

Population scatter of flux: 0.17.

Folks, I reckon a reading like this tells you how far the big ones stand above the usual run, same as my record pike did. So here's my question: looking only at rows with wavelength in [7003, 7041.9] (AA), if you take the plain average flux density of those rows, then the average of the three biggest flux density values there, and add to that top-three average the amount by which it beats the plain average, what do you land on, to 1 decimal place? 15.2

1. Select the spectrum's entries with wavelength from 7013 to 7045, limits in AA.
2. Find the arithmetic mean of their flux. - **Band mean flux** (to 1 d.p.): 14.7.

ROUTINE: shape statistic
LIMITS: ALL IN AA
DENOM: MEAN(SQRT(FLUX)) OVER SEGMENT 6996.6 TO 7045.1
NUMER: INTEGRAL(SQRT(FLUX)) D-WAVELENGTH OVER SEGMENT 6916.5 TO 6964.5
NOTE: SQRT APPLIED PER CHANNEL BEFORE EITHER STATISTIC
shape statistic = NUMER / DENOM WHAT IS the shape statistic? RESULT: 48.4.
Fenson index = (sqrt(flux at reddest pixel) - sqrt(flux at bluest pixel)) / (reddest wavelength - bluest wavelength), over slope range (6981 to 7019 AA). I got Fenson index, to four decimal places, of -0.0010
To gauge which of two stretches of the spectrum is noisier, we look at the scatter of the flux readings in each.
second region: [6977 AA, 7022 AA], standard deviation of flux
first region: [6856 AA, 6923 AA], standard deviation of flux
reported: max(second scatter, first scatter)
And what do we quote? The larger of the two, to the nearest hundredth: 0.15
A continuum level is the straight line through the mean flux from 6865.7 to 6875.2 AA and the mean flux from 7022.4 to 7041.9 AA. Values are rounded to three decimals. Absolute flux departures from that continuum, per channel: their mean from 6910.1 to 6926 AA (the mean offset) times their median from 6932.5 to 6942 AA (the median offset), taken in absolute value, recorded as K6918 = 0.076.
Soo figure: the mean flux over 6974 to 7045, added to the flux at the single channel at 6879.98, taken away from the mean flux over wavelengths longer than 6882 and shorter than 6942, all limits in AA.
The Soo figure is -14.6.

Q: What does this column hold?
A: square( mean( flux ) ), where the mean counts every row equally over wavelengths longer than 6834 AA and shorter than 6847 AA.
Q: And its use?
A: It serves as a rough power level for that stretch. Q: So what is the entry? 238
